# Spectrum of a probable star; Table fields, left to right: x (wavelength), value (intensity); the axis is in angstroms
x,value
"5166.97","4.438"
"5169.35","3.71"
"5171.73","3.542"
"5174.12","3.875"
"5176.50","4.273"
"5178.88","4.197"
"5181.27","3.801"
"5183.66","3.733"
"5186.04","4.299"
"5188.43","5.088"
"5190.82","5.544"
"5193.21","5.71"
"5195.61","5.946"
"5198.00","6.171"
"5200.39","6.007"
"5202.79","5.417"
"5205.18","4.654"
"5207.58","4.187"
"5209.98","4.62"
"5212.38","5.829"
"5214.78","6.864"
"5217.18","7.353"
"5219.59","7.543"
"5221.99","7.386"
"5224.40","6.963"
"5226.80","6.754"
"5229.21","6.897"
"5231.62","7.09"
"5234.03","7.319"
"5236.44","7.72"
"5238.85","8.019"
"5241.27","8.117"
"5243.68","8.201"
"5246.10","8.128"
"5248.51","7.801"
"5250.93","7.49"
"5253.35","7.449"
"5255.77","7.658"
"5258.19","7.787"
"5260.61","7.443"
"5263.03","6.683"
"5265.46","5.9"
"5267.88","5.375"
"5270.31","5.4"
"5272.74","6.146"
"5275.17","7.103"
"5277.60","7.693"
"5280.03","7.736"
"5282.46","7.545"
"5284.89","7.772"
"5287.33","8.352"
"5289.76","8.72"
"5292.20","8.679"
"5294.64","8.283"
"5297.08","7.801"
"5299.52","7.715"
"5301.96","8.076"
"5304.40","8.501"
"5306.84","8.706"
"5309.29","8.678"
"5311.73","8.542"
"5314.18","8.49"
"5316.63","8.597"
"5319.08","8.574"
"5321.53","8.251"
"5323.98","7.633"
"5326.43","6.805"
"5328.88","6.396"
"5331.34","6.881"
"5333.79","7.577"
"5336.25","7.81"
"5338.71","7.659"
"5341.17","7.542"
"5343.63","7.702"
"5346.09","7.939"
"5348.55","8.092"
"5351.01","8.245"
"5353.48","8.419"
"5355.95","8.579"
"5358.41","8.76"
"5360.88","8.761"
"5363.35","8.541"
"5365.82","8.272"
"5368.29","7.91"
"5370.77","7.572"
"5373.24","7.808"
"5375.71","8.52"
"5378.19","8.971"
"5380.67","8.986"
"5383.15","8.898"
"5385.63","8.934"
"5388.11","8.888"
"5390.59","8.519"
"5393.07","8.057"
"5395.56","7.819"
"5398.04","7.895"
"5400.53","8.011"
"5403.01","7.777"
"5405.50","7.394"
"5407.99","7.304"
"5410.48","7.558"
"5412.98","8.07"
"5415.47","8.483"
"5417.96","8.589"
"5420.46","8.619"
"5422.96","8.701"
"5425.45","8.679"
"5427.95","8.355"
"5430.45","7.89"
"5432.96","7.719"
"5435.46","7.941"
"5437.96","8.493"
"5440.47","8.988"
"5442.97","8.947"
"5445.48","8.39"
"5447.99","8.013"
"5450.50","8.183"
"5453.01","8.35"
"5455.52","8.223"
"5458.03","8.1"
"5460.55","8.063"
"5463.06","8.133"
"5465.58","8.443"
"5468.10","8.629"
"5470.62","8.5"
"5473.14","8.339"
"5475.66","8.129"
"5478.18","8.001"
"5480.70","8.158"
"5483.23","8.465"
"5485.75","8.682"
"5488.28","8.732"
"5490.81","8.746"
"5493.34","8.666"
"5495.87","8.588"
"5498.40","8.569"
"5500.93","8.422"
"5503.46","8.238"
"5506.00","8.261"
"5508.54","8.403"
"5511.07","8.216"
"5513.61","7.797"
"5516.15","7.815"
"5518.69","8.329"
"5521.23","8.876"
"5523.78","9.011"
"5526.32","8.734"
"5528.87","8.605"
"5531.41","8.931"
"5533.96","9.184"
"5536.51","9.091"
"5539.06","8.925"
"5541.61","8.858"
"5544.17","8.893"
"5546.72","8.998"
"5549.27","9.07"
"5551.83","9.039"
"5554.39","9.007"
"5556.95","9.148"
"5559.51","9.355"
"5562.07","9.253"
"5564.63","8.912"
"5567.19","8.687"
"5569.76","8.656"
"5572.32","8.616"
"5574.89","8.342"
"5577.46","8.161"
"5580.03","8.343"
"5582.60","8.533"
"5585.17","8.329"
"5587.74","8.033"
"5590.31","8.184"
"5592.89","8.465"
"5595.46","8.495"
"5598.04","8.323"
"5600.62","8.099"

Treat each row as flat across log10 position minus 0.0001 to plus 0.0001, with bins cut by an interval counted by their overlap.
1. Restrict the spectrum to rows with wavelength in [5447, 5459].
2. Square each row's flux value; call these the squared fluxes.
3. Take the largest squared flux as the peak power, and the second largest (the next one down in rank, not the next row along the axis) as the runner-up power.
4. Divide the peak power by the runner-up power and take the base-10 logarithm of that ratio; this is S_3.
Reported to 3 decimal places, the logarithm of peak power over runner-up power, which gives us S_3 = 0.013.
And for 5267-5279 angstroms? 0.069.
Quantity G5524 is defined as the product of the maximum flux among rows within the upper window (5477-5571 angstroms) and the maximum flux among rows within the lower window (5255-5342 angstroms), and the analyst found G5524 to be 82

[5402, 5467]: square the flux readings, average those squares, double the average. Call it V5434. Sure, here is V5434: 135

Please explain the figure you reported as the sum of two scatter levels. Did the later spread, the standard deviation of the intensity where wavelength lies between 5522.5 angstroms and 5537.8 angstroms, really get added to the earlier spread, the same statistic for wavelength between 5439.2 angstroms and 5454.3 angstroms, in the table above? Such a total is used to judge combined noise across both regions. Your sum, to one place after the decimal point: 0.6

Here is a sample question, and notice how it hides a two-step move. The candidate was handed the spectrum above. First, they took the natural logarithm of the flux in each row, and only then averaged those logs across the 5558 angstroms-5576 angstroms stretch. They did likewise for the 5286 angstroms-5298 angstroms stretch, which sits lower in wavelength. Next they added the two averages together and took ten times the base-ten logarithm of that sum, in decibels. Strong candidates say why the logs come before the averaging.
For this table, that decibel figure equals 6.34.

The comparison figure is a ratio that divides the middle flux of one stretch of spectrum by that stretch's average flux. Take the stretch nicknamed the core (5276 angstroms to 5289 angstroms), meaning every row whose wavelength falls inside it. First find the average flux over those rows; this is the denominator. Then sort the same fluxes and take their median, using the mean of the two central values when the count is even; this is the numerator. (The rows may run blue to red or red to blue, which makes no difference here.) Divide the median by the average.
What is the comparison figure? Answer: 0.99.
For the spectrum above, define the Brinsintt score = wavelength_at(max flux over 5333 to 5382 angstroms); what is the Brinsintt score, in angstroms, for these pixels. 5380.67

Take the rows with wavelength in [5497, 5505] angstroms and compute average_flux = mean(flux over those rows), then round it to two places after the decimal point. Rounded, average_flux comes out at 8.41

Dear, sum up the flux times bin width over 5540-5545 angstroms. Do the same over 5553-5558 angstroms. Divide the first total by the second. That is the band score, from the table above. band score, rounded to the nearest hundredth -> 0.98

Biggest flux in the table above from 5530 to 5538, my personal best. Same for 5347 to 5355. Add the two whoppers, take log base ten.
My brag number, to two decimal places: 1.25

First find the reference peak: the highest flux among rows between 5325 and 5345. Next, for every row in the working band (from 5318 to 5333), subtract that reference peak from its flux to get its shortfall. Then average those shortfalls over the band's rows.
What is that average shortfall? -0.39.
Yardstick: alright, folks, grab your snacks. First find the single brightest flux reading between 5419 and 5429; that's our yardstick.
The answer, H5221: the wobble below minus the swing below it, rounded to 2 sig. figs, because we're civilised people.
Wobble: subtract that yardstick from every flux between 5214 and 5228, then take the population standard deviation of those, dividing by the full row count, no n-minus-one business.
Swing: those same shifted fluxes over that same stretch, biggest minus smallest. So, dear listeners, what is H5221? -0.49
